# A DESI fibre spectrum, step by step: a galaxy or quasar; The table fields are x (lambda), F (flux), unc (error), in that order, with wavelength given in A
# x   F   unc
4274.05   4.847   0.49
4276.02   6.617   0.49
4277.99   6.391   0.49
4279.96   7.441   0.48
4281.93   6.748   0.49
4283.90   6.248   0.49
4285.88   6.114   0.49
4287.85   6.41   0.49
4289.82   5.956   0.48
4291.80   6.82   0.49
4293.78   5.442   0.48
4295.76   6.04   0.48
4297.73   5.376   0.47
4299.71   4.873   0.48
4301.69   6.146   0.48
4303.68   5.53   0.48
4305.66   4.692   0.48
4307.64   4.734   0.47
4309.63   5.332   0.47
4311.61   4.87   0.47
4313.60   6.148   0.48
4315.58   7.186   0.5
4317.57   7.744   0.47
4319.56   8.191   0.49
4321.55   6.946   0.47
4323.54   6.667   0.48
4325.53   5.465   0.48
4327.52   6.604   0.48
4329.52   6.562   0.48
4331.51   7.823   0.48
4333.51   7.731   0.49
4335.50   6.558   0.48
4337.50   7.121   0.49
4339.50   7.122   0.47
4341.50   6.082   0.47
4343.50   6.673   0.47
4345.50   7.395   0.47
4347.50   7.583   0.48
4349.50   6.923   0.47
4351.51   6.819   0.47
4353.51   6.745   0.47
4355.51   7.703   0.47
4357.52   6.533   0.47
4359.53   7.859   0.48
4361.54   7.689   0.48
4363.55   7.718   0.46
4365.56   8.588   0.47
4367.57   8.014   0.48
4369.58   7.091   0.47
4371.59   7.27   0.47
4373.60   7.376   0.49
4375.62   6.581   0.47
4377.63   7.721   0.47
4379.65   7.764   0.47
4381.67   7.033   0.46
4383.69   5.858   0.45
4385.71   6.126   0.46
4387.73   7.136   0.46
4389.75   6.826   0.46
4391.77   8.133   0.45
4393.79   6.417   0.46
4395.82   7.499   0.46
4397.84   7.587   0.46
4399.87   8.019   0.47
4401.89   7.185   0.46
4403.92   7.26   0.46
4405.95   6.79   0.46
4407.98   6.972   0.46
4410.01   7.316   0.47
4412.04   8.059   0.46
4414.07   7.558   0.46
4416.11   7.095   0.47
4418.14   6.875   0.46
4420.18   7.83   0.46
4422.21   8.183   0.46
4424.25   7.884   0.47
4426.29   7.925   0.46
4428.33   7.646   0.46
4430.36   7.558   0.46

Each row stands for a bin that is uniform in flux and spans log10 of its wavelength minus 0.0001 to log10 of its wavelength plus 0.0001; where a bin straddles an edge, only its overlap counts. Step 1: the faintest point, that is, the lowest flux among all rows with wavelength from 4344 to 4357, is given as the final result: 6.745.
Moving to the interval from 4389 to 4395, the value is 6.417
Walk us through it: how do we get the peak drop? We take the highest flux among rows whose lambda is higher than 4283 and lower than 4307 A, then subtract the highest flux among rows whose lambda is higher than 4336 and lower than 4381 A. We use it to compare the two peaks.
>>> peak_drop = -1.8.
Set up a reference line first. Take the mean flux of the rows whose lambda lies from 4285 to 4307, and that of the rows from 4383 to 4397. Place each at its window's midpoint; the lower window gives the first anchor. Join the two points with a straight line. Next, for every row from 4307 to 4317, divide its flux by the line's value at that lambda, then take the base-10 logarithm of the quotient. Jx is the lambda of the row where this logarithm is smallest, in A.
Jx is 4307.64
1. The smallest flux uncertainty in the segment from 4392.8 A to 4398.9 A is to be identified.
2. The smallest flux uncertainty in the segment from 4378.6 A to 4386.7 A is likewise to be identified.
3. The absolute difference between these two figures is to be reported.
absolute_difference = 0.010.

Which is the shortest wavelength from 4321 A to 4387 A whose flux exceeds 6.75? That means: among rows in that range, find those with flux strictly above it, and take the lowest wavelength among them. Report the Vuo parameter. 4321.55 A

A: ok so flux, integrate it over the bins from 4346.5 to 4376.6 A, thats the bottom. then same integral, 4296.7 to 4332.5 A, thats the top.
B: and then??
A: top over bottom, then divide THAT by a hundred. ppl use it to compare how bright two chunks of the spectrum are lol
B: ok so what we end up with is 0.010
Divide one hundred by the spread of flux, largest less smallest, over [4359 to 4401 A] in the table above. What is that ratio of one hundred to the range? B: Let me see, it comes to 37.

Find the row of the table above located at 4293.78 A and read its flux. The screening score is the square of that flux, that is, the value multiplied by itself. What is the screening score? 30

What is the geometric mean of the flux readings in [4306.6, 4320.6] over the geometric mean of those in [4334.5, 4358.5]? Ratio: 0.89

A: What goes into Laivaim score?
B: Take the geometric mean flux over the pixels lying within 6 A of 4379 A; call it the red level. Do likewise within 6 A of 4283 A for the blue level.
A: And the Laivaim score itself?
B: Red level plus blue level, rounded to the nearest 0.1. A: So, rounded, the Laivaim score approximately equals 13.6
